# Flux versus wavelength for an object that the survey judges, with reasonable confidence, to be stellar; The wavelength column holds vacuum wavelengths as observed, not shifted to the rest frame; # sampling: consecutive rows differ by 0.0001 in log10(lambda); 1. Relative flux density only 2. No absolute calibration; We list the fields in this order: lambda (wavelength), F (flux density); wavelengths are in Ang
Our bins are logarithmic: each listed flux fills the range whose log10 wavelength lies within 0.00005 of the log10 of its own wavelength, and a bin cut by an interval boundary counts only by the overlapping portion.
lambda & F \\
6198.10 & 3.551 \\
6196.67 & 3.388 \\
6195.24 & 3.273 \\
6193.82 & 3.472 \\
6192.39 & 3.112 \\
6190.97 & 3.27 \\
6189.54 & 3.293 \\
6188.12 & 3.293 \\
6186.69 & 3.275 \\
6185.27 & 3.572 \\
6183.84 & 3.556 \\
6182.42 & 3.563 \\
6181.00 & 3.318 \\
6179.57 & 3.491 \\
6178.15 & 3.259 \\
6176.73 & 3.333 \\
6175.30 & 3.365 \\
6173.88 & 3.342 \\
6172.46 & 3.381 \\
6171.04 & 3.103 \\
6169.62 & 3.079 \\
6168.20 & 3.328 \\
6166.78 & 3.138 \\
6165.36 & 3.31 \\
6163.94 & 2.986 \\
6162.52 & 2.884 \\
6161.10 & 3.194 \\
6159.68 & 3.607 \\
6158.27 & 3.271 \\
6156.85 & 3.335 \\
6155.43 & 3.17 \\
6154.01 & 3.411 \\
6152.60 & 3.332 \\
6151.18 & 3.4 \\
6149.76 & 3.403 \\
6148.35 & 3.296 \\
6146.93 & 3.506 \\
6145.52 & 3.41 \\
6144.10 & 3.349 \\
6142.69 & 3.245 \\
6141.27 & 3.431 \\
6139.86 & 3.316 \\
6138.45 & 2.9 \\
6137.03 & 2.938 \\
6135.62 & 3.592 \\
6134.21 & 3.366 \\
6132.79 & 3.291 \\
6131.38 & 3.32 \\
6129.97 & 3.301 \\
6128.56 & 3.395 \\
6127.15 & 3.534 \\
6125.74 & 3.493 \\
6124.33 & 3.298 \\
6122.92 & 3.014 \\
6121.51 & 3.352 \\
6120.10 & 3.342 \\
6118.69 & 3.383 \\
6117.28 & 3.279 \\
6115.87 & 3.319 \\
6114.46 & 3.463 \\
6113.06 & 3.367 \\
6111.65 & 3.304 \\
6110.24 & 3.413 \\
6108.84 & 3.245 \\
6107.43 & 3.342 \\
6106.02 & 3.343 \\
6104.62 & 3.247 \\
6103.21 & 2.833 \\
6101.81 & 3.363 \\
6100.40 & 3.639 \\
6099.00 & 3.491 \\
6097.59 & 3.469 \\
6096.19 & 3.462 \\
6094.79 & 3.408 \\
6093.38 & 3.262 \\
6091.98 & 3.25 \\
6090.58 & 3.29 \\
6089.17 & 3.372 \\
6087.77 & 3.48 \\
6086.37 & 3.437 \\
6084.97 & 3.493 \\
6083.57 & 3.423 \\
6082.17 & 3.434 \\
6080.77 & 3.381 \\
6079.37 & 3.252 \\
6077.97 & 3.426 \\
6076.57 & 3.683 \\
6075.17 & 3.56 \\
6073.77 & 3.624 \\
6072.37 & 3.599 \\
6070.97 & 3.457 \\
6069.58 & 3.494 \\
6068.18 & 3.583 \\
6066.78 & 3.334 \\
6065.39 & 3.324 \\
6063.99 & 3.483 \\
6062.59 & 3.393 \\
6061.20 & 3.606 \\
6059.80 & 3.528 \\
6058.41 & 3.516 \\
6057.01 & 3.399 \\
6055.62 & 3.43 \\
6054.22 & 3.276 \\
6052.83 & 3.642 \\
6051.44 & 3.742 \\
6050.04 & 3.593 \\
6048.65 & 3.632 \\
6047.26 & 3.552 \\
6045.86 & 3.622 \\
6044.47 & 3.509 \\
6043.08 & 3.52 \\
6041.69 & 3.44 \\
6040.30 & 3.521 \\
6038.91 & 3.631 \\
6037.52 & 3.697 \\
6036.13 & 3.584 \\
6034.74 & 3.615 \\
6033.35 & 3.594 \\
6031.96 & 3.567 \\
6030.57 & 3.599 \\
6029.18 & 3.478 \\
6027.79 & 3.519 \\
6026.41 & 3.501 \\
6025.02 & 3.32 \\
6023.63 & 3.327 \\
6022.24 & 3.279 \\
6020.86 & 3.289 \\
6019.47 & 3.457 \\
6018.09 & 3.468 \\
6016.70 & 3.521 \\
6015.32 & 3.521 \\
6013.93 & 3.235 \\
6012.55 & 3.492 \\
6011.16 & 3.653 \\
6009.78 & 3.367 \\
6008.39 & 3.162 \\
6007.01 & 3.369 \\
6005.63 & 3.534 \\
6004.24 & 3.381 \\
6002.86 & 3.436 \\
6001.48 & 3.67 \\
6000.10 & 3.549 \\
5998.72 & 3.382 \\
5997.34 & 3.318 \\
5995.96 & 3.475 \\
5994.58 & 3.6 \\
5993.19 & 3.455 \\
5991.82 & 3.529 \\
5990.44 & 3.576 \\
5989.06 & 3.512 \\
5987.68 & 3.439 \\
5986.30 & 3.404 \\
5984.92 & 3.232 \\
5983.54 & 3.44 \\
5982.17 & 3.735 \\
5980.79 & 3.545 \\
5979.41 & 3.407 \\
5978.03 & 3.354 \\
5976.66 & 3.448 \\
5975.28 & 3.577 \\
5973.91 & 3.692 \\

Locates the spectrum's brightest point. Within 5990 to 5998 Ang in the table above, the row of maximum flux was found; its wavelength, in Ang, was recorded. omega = 5994.58 Ang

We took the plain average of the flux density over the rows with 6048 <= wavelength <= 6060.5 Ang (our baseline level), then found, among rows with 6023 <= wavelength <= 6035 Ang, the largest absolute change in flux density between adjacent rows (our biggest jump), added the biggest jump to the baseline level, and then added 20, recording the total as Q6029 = 23.7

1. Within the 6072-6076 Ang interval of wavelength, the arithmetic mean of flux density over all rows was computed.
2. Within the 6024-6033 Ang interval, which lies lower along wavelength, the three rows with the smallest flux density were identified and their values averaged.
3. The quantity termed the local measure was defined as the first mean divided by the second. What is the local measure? 1.05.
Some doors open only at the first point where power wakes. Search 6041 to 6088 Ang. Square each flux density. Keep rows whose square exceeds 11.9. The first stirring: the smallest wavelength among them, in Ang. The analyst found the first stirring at 6043.08 Ang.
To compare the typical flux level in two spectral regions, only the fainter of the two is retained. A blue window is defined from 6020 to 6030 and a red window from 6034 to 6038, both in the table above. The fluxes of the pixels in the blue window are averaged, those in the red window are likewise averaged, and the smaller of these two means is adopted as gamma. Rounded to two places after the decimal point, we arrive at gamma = 3.39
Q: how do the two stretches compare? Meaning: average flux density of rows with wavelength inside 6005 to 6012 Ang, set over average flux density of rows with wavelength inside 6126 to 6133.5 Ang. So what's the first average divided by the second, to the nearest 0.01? 1.01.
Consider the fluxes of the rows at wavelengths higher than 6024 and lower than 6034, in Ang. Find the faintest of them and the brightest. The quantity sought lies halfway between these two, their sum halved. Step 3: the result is 3.46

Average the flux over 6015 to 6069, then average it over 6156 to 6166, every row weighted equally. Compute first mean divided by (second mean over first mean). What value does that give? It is 3.80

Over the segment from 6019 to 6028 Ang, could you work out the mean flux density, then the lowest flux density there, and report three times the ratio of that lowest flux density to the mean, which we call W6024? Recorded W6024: 2.9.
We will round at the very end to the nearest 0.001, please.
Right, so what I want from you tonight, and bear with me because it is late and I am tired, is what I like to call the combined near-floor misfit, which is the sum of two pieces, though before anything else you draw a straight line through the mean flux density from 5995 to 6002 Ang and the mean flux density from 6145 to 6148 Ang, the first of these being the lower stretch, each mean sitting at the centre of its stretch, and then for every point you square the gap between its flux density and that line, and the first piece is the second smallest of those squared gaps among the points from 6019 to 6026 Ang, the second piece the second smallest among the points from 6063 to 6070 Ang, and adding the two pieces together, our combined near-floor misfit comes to 0.023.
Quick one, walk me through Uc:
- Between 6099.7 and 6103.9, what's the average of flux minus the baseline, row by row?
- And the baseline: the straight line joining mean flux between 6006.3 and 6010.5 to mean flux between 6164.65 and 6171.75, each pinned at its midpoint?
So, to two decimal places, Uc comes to 0.04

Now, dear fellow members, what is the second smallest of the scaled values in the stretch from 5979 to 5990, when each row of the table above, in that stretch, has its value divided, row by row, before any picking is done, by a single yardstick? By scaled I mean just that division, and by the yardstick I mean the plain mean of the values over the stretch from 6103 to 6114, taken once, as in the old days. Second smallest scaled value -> 1.04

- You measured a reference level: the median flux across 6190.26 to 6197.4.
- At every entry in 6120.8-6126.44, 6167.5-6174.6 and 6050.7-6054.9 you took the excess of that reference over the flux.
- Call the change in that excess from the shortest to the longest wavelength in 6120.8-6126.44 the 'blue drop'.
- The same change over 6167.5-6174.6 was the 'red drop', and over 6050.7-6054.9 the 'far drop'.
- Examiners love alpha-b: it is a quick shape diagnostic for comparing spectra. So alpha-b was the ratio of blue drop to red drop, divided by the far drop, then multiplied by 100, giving 2161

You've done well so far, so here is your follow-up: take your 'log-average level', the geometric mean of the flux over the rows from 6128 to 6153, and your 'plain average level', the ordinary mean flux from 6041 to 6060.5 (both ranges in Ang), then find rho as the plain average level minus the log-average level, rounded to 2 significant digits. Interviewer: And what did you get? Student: 0.21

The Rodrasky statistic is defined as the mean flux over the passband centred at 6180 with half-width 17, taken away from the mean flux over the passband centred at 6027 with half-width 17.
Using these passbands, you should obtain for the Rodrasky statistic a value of 0.18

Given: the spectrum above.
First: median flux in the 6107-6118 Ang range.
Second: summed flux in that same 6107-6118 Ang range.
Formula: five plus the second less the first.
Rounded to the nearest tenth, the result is 28.4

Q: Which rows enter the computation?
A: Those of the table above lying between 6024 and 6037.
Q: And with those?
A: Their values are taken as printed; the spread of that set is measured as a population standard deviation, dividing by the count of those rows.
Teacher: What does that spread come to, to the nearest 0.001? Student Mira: 0.087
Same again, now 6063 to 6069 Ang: 0.108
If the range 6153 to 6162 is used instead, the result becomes 0.148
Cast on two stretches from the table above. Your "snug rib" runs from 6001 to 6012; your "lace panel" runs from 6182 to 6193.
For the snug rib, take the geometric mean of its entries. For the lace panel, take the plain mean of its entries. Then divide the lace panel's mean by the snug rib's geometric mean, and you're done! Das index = 0.98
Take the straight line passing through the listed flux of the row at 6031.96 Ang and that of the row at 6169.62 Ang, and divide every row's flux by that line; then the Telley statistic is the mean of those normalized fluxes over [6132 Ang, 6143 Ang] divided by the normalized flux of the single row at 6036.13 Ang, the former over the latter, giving 1.01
